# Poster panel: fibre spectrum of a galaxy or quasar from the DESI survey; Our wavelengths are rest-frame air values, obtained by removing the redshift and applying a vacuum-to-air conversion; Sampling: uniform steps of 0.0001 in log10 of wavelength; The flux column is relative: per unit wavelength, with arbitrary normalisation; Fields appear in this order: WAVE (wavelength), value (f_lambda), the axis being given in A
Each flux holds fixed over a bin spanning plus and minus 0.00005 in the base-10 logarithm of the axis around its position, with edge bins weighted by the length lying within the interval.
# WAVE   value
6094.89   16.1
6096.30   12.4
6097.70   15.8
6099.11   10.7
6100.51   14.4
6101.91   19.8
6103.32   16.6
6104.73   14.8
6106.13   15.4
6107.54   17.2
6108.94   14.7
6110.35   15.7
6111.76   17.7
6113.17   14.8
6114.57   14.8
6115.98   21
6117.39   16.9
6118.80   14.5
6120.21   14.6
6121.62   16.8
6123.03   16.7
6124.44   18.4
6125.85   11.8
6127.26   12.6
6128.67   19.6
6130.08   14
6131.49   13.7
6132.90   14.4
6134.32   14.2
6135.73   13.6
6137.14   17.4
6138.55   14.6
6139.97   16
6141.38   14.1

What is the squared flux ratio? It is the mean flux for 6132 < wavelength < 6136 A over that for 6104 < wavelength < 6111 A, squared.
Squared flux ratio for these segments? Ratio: 0.82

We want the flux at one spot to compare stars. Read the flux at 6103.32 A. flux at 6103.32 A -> 16.6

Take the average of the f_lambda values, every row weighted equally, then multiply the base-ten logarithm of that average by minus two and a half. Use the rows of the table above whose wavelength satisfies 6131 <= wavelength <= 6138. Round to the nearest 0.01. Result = -2.92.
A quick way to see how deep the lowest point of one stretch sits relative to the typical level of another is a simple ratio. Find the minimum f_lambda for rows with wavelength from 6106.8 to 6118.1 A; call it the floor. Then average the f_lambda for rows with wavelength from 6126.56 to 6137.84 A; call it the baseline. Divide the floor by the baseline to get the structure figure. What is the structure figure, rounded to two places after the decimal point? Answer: 0.98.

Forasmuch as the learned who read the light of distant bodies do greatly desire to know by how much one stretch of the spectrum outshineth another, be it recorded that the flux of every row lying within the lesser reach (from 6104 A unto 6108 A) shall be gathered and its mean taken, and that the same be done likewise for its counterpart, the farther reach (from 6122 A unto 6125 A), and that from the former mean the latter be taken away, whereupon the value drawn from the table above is -1.7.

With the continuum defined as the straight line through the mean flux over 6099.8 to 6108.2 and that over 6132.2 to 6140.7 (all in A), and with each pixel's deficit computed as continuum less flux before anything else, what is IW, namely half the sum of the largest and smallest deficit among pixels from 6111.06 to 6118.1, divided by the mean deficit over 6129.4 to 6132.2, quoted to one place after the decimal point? -1.4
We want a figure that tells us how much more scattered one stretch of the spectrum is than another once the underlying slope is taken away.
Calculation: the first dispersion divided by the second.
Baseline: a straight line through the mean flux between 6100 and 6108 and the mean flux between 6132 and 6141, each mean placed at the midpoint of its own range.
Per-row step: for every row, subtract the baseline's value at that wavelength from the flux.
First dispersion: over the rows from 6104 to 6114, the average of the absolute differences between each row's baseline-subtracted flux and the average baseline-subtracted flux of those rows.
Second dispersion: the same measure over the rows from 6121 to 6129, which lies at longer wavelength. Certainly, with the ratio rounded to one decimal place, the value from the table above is 0.4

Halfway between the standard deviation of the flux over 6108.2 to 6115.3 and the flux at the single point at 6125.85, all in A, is 6.5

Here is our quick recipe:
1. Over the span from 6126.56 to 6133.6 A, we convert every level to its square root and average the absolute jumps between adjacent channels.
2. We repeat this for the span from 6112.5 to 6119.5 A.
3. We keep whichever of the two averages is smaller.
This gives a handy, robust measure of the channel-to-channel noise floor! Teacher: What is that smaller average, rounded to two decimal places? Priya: 0.38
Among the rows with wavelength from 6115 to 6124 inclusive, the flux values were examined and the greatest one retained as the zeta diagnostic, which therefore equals 21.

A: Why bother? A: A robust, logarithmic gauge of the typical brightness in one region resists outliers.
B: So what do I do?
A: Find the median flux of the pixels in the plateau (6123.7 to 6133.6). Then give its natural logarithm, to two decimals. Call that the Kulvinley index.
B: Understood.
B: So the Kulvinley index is 2.64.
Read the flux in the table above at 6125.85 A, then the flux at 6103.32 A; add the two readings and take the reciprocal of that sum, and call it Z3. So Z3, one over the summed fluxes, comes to 0.0352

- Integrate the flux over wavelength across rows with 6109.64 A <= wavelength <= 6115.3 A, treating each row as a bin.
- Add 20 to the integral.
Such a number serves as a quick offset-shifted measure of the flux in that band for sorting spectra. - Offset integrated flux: 109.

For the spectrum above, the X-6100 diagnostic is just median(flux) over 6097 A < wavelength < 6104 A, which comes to 15.8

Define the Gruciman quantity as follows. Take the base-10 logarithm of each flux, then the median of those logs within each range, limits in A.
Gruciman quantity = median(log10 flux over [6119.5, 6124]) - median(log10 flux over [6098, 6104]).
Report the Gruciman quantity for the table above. 0.03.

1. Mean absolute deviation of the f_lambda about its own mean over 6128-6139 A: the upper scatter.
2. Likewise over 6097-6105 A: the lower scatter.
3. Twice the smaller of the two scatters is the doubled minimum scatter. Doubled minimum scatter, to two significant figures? 3.3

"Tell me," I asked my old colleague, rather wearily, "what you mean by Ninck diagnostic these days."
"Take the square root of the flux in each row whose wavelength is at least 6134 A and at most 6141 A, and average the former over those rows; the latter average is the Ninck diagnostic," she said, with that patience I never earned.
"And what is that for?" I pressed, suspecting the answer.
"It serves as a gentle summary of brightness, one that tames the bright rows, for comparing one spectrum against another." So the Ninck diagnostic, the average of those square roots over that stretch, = 3.89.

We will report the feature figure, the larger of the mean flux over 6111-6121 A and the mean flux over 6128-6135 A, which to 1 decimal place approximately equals 16.3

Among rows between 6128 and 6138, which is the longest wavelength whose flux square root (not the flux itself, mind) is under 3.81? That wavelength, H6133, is 6135.73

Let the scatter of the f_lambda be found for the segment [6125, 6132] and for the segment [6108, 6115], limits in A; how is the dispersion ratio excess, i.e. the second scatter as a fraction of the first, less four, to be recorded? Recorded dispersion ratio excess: -3.58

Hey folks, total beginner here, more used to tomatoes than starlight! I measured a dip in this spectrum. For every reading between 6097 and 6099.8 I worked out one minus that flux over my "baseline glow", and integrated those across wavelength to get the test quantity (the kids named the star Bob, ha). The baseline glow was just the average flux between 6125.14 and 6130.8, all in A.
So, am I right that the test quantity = 0.2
